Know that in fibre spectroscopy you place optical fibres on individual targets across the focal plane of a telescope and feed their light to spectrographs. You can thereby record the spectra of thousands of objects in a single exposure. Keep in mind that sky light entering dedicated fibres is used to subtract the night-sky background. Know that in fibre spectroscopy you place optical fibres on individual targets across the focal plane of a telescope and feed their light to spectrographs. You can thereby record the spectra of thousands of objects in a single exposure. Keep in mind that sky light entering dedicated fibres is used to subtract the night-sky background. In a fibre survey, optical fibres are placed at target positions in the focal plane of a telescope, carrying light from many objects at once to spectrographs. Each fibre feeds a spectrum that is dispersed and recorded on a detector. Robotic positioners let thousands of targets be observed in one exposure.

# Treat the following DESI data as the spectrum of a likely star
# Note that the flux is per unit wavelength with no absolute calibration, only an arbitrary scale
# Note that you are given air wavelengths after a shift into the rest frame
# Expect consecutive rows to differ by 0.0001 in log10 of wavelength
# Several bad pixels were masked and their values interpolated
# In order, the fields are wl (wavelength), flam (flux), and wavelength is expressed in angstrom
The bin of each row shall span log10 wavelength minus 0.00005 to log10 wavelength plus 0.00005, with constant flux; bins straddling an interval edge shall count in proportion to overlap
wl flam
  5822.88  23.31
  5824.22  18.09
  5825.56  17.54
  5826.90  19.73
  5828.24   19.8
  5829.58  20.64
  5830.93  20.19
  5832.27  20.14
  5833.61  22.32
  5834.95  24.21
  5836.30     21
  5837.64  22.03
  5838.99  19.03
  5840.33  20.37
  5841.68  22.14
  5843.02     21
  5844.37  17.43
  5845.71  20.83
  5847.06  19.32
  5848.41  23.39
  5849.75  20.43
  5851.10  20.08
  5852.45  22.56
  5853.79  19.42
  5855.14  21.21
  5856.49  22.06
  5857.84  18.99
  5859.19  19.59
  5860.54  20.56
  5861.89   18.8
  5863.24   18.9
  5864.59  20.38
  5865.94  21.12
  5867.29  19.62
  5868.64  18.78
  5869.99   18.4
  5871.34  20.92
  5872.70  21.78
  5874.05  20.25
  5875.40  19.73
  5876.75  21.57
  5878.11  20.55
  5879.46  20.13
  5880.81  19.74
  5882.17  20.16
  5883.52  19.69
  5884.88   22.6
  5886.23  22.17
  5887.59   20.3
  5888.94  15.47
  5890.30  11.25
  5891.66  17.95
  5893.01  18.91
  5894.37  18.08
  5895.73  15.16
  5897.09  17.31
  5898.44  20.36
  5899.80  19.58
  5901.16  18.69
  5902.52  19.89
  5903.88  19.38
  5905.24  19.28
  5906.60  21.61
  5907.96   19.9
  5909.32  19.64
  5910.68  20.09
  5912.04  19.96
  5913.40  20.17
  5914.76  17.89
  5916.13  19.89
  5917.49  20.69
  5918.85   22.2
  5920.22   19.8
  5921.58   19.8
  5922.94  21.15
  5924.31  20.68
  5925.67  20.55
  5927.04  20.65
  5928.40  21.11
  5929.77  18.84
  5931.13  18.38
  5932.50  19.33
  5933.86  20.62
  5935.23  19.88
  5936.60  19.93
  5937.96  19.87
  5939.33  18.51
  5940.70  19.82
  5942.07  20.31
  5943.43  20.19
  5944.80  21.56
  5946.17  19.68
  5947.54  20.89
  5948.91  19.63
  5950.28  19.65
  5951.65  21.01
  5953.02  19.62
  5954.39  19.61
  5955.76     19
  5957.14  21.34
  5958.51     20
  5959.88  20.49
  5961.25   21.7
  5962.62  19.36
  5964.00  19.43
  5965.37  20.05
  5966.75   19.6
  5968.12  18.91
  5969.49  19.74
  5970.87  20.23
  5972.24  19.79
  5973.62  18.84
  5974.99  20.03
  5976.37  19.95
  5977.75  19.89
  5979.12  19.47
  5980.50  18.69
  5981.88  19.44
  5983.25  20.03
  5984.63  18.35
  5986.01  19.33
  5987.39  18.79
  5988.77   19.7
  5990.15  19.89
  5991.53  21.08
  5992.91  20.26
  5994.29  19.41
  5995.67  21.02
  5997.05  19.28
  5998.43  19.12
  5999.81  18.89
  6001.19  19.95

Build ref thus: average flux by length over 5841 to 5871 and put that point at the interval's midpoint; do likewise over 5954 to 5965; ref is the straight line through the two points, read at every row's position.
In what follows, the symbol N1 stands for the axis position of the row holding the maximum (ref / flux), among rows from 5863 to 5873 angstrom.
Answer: 5869.99 angstrom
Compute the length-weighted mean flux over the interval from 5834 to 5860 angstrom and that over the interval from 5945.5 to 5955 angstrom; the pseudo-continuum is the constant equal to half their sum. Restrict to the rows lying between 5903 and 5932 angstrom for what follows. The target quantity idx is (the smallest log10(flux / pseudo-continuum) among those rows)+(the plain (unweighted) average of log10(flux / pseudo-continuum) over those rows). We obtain -0.065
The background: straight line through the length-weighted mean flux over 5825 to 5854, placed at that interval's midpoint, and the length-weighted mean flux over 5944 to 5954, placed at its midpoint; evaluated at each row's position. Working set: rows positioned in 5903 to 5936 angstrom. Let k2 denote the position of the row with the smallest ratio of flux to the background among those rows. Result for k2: 5914.76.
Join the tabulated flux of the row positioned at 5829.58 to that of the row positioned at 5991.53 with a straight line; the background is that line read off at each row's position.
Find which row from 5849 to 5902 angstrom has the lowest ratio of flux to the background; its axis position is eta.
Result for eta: 5890.30 angstrom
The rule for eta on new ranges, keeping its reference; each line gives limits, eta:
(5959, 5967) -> 5962.62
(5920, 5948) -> 5931.13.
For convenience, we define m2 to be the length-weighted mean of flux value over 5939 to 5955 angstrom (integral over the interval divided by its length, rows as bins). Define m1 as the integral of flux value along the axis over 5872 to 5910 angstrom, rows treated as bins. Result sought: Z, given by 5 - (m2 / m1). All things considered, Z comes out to 4.97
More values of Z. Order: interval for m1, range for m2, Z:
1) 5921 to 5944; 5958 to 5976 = 4.96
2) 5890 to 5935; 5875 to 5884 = 4.98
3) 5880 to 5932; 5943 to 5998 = 4.98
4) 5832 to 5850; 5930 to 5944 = 4.95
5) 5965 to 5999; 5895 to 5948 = 4.97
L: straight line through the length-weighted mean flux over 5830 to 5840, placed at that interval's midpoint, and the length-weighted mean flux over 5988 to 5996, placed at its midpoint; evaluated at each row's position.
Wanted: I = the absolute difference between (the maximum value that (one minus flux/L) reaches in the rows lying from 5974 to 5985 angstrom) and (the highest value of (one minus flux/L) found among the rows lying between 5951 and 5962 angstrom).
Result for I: 0.023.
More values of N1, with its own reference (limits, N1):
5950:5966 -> 5955.76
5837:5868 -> 5844.37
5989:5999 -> 5998.43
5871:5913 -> 5890.30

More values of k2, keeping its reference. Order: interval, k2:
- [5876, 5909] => 5890.30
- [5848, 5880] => 5869.99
